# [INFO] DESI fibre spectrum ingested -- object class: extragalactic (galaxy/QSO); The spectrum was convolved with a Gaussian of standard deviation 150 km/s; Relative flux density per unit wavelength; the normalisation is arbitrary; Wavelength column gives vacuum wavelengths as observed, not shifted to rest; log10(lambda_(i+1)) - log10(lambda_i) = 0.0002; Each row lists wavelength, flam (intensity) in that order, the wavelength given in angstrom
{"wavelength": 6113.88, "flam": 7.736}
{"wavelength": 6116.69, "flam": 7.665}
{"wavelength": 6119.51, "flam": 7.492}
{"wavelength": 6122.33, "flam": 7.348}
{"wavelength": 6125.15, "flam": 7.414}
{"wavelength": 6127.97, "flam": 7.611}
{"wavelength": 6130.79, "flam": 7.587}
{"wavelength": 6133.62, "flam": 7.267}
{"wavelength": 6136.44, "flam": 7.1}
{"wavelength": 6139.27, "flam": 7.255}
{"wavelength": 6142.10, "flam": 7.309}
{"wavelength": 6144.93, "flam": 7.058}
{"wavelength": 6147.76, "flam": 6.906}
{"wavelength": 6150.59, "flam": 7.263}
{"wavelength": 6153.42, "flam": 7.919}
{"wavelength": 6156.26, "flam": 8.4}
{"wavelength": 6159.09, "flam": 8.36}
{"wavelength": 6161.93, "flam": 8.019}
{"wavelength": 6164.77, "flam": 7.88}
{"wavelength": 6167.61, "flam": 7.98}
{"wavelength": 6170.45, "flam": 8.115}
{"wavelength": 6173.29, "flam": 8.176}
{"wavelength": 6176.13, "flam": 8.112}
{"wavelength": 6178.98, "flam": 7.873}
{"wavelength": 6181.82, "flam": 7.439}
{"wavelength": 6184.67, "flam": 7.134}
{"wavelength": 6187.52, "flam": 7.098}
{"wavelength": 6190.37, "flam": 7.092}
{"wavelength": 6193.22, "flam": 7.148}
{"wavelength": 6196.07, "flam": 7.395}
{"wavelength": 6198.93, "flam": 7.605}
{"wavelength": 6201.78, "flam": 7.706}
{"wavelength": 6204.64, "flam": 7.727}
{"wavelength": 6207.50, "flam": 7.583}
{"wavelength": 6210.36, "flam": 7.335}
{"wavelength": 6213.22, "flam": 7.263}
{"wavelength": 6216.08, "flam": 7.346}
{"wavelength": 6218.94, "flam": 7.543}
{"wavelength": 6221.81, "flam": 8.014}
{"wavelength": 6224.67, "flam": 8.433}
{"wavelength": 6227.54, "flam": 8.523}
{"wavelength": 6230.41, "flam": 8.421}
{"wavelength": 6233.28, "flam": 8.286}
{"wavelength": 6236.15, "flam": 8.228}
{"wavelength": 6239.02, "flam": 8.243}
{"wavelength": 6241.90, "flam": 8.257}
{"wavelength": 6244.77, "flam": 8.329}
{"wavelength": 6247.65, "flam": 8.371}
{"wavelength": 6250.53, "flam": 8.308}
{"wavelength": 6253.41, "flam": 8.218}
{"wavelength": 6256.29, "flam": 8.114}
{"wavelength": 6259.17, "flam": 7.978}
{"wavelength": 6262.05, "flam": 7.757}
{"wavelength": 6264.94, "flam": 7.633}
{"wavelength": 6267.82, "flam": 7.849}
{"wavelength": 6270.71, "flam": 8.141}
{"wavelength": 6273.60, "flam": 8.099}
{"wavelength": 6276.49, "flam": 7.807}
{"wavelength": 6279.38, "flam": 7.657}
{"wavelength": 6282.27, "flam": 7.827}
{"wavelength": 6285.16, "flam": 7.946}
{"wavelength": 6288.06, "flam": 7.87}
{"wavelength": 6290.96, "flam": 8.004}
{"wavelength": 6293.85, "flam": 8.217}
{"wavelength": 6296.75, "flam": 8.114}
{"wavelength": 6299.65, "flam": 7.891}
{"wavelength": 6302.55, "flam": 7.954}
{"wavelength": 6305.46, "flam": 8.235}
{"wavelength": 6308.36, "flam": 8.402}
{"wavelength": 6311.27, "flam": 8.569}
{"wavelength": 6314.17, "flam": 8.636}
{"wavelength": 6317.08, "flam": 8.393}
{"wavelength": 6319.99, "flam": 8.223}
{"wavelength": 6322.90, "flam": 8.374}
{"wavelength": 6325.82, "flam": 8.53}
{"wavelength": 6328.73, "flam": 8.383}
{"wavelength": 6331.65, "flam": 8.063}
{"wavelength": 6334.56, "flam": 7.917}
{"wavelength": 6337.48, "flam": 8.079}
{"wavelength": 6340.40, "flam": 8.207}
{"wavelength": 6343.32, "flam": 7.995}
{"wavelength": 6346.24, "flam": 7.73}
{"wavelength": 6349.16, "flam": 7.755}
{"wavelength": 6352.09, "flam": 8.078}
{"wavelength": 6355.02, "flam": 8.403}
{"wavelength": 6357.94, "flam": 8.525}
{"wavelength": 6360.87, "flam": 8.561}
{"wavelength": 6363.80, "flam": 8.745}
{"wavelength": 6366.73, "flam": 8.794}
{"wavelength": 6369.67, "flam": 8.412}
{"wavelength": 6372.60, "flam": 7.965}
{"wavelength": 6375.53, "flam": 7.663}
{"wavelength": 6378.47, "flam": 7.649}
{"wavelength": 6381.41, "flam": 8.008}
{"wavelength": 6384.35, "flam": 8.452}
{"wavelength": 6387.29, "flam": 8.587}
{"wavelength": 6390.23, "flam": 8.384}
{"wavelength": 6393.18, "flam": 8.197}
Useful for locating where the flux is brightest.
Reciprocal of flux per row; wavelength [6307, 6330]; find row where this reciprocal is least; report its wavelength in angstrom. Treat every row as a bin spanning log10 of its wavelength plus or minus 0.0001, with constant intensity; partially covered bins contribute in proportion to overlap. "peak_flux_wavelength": 6314.17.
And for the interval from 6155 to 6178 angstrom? 6156.26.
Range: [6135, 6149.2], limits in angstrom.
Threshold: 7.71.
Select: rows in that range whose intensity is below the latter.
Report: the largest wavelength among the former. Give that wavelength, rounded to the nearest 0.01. 6147.76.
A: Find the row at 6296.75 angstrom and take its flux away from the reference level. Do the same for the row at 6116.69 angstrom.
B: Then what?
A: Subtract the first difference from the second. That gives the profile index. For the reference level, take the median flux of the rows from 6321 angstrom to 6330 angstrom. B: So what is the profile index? 0.4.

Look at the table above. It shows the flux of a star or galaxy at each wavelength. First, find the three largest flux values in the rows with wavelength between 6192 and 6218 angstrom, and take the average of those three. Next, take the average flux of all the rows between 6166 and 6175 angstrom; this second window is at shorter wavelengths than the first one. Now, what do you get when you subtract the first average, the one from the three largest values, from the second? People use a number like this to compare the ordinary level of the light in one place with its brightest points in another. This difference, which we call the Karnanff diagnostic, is 0.41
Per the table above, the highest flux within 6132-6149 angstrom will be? 7.309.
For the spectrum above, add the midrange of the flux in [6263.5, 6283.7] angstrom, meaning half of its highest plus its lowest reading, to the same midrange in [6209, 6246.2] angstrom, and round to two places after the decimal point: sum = 15.78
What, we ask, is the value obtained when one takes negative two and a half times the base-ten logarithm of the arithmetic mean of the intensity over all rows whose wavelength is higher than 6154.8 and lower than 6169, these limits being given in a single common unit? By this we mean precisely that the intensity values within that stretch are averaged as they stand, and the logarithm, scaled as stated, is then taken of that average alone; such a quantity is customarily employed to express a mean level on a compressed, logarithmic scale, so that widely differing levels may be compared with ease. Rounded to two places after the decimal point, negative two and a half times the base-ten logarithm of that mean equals -2.27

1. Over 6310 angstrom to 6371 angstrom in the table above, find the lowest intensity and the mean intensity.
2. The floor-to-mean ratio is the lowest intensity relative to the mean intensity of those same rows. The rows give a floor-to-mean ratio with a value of 0.931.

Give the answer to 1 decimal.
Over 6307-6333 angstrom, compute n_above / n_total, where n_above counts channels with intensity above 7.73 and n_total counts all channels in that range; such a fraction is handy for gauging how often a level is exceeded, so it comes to 1.0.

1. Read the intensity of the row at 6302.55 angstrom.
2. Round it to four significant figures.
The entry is 7.954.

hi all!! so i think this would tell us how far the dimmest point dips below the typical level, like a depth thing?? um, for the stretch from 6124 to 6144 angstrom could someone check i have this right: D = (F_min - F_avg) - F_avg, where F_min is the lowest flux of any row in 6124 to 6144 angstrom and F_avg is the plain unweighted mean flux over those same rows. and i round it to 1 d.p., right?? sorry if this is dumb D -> -7.6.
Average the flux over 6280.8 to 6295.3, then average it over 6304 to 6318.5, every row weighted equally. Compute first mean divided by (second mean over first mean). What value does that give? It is 7.5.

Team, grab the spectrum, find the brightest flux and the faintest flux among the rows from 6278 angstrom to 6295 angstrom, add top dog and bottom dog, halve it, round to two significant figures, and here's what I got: 7.9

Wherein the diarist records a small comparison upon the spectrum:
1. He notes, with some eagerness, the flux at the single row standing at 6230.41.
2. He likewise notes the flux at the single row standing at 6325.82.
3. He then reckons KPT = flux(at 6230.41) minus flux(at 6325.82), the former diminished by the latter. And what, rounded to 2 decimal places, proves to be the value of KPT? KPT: -0.11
